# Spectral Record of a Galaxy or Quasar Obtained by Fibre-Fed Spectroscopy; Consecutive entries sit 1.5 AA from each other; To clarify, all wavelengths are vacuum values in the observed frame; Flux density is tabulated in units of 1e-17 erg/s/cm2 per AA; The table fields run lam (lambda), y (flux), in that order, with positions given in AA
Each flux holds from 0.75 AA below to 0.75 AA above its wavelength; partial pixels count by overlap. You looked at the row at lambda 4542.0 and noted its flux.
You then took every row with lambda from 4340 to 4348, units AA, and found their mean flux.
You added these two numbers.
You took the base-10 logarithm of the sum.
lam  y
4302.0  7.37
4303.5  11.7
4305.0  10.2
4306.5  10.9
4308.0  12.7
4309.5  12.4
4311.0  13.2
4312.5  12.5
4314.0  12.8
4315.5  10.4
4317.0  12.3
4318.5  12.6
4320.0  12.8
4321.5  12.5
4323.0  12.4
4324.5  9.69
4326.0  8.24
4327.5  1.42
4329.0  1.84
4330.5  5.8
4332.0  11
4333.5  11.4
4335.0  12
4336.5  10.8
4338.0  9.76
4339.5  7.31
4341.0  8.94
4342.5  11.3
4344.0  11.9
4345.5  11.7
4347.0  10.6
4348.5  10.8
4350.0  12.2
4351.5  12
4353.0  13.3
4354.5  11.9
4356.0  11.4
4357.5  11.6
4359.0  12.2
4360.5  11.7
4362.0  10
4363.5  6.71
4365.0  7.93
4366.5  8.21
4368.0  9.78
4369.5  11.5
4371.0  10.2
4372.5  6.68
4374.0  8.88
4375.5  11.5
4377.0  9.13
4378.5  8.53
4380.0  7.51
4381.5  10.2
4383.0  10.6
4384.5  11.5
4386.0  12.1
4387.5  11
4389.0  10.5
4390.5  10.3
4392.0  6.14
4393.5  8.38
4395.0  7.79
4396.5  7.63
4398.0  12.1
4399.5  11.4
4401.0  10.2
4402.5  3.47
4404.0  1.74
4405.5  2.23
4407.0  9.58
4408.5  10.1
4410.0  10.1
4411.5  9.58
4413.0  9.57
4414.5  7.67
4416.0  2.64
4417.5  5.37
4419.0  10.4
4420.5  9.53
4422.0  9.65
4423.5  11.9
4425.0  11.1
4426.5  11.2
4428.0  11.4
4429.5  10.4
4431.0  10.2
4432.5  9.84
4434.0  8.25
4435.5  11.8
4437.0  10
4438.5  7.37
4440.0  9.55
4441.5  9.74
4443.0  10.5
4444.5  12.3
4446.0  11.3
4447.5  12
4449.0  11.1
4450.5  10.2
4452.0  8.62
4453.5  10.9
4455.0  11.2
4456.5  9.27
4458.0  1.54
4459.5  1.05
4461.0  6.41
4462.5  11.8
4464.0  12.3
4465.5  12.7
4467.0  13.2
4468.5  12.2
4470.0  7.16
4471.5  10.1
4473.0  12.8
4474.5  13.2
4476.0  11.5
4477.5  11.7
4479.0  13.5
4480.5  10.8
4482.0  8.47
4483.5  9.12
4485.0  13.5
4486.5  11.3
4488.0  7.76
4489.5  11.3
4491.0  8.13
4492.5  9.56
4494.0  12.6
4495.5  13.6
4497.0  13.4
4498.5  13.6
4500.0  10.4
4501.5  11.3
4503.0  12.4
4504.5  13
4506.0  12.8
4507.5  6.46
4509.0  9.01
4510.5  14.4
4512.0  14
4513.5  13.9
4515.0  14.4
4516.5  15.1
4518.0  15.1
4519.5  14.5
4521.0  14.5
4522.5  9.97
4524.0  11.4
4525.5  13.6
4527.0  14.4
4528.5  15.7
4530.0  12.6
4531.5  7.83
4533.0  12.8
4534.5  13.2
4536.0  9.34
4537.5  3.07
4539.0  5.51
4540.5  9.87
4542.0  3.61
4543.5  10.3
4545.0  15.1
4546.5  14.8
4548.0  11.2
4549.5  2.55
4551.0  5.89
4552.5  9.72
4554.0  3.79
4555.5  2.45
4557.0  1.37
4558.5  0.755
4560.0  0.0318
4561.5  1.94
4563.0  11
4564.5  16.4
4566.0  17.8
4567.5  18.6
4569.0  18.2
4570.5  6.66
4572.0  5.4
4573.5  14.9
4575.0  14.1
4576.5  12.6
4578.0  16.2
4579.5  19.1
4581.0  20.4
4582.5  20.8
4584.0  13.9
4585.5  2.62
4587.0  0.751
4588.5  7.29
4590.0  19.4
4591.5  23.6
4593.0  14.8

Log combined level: 1.16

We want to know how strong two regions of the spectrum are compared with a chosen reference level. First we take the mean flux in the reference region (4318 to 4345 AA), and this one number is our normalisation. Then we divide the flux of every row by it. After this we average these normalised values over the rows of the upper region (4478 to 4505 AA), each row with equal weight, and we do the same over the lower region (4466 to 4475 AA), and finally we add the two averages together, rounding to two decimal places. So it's 2.39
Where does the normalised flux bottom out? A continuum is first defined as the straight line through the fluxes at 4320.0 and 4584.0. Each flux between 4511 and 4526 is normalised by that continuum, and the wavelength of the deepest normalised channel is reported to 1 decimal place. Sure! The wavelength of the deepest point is 4522.5 AA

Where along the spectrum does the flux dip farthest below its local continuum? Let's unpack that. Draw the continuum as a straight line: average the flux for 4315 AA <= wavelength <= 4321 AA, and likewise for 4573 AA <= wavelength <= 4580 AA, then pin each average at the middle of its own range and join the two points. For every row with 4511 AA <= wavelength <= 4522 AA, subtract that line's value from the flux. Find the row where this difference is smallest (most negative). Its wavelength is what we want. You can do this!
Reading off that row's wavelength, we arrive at 4513.5 AA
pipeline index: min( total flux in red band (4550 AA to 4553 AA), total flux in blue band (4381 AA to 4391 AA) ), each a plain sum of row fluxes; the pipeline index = 16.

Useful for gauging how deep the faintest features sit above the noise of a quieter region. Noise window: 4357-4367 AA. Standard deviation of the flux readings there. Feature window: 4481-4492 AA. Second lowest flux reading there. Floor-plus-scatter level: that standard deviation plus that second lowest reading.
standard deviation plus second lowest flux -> 10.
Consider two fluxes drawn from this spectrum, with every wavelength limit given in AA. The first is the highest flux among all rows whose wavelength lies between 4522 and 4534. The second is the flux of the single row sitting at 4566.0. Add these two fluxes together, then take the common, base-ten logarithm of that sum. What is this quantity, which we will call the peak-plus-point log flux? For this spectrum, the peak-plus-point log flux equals 1.53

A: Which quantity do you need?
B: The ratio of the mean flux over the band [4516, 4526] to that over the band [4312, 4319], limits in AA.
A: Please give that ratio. 1.11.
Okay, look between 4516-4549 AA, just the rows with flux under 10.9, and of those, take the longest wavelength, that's 4543.5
